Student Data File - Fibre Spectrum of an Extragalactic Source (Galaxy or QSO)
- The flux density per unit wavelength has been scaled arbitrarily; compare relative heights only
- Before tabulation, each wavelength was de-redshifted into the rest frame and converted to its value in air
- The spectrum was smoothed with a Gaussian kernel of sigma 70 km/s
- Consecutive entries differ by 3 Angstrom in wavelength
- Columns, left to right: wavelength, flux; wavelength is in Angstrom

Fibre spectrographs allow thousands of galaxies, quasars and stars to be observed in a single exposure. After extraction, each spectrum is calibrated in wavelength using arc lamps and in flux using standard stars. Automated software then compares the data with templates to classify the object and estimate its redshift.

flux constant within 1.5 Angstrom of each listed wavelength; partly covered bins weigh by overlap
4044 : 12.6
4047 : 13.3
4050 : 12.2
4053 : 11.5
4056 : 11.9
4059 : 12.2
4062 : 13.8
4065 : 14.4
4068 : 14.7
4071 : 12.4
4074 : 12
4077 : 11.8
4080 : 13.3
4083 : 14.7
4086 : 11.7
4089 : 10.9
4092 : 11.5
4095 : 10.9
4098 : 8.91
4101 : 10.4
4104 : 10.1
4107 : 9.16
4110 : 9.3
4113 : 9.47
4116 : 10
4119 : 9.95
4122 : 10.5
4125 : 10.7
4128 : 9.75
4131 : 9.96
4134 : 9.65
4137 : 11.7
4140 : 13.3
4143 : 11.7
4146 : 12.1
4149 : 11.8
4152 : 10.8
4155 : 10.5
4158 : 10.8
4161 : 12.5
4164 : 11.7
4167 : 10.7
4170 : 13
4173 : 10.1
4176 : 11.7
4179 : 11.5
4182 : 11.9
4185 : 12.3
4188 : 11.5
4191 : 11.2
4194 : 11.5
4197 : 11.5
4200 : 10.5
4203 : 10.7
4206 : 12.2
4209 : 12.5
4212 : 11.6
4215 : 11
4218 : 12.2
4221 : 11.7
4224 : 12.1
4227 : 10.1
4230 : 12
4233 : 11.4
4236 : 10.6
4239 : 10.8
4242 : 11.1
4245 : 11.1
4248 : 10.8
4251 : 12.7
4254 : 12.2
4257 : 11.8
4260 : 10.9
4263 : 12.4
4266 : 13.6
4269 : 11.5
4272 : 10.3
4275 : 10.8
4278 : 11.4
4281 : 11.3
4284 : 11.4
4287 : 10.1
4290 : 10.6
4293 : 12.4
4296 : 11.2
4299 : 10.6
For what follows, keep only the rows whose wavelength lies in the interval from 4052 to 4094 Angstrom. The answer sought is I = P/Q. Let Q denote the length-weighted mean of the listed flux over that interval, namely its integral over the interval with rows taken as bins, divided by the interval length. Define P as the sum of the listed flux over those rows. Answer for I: 14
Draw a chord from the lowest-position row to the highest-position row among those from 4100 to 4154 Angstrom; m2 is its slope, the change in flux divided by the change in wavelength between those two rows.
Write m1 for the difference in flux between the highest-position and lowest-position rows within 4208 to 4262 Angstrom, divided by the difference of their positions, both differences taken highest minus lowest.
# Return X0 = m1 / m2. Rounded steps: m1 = -0.031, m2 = 0.008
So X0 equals -4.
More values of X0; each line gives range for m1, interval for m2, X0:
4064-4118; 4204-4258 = 11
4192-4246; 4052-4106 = 0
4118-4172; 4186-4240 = -4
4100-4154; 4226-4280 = 0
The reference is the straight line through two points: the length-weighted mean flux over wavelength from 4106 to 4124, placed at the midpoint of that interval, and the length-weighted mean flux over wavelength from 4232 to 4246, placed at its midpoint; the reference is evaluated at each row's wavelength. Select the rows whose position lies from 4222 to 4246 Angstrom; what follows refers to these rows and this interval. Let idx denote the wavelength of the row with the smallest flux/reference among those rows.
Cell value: 4227 Angstrom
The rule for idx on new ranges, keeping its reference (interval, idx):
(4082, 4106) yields 4098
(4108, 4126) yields 4110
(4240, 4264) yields 4260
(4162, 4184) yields 4173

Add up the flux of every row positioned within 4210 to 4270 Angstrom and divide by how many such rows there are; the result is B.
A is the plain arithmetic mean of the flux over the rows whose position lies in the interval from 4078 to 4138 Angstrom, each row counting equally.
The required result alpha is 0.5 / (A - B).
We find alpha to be -0.5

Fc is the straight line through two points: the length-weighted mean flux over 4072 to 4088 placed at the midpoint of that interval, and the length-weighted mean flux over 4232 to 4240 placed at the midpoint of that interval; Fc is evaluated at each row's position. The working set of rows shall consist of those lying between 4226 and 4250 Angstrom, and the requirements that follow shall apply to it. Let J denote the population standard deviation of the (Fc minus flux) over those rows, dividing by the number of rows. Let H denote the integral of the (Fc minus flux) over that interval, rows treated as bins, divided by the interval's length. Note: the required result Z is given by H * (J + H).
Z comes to -0.1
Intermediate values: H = -0.2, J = 0.5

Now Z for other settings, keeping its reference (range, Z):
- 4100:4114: 8.3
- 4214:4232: -0.1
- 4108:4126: 6.5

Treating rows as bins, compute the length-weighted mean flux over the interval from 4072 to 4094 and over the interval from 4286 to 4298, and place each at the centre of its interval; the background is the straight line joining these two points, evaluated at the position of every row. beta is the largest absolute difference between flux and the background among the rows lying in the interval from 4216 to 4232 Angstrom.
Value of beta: 1.35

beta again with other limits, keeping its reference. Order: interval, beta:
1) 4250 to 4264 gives 1.38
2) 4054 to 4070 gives 2.37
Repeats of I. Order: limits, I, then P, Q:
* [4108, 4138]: 10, 101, 10.1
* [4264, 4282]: 6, 69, 11.5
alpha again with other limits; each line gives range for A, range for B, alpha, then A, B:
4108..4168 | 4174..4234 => -0.7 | 10.8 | 11.6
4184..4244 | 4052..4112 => -1.4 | 11.4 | 11.8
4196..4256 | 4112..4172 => 1.2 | 11.4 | 11.0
